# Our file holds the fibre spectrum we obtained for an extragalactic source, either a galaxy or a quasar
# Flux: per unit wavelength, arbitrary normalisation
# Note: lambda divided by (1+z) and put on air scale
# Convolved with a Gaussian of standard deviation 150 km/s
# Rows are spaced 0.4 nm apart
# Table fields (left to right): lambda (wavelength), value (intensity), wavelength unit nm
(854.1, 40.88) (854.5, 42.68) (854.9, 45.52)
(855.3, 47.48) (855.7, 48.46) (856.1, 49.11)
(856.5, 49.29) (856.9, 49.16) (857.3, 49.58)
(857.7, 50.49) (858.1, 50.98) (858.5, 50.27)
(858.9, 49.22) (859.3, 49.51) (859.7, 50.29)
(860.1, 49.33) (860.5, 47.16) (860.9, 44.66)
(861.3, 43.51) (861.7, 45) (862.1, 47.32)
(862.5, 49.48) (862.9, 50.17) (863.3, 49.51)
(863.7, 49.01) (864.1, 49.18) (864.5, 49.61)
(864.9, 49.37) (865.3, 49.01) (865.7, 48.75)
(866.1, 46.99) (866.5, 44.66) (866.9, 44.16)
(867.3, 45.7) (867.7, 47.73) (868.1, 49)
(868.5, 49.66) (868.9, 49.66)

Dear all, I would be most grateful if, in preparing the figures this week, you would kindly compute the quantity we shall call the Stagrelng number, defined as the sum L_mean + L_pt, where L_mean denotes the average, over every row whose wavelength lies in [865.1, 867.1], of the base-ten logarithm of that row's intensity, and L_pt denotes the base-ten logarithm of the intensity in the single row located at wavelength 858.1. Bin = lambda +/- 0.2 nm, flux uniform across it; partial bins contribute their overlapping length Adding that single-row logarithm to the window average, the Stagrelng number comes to 3.376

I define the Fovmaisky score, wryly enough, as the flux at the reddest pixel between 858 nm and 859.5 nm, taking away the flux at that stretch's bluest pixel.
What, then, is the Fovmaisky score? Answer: -1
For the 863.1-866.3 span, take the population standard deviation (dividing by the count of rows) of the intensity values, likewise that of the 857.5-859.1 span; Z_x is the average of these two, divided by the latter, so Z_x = 1.1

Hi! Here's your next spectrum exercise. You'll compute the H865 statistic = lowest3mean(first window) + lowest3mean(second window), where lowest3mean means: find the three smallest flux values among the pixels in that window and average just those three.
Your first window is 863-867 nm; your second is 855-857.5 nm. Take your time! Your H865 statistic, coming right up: 93.6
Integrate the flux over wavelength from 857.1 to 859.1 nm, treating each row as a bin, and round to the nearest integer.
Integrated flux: 100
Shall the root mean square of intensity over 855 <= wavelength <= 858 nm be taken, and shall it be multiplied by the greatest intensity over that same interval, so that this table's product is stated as 2479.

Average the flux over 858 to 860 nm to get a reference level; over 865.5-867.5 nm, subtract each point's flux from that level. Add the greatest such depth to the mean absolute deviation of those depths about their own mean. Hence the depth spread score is 7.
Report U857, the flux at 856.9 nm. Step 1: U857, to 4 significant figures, 49.16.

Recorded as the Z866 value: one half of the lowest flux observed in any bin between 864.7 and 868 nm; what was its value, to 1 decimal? 22.1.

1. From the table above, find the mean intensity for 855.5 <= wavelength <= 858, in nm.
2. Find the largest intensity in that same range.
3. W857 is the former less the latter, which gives -1.1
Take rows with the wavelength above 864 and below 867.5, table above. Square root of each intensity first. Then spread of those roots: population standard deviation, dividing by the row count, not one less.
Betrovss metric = 0.15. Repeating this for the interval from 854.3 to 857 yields 0.17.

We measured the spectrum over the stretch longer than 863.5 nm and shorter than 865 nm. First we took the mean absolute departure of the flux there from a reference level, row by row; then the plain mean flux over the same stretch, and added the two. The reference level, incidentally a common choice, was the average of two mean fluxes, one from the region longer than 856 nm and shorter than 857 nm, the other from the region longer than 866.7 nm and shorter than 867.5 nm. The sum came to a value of 51.5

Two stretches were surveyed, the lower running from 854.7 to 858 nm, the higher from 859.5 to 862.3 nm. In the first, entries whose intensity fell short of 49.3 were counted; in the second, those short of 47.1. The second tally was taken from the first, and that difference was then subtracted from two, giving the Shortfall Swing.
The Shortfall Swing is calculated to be -1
